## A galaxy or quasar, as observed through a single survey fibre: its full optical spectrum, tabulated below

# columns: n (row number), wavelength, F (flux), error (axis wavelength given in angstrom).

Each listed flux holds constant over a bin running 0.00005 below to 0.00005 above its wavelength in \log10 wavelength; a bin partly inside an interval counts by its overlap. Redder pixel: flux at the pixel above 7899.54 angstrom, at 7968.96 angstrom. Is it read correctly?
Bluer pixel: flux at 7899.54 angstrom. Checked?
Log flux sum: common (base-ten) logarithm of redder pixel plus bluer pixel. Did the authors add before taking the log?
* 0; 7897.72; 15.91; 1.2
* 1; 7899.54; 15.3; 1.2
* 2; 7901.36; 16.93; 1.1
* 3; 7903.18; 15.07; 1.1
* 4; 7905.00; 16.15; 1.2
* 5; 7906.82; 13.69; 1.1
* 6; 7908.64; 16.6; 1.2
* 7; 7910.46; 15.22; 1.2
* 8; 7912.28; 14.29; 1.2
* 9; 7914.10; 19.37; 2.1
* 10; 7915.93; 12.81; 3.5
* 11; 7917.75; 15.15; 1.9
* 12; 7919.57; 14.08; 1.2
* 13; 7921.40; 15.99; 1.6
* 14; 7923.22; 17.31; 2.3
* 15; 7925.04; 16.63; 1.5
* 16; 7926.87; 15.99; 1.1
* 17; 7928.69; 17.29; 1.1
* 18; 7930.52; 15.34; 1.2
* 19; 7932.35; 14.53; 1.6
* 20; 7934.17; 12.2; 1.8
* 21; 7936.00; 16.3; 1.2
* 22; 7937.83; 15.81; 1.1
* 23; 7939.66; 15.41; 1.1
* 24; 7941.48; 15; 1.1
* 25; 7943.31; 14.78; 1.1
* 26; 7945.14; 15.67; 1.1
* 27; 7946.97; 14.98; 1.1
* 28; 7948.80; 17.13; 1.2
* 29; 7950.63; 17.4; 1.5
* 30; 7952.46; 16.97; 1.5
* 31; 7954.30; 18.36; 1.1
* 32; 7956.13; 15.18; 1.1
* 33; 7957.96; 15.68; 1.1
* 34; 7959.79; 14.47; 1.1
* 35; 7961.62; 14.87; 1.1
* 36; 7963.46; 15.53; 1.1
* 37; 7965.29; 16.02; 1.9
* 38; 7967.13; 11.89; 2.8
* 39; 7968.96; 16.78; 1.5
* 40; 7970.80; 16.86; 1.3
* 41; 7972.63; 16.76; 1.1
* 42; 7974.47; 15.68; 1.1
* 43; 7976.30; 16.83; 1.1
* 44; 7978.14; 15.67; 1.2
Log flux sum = 1.51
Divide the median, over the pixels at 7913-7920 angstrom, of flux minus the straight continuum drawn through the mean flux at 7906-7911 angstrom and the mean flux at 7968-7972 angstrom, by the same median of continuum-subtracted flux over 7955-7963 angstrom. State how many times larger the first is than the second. 0.6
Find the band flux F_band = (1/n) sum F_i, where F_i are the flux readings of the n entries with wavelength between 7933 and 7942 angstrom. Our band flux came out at 14.9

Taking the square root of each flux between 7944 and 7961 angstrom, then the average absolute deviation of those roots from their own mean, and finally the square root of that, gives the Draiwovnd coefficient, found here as 0.37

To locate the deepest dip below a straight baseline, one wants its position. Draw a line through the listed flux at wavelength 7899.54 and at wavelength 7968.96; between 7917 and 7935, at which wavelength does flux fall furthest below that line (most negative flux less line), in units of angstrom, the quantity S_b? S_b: 7934.17 angstrom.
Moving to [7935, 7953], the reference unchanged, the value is 7943.31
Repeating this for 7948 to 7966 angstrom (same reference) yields 7959.79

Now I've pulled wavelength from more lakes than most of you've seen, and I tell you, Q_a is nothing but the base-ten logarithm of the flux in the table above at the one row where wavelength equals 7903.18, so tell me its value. 1.18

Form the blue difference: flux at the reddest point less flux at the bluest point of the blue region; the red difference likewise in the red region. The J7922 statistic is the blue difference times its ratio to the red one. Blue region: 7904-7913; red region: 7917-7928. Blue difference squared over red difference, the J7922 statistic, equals 4.1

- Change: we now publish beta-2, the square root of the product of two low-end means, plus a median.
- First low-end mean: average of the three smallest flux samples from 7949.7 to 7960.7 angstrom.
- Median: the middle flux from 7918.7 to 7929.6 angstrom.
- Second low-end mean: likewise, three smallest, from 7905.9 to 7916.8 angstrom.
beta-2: 30.64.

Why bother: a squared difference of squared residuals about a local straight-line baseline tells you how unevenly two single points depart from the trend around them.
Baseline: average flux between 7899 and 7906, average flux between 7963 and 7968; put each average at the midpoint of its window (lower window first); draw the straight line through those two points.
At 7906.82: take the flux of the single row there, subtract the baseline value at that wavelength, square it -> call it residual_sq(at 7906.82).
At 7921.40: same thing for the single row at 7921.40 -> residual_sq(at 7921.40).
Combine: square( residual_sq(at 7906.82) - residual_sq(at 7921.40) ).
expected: 16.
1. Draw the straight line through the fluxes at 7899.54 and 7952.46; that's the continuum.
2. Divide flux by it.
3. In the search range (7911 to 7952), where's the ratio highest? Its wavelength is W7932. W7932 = 7914.10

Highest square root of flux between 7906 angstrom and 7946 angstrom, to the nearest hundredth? 4.40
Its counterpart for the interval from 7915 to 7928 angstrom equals 4.16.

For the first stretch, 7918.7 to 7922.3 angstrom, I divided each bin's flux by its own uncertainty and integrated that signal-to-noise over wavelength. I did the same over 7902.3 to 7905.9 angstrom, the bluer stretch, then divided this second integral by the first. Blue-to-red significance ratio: 1.25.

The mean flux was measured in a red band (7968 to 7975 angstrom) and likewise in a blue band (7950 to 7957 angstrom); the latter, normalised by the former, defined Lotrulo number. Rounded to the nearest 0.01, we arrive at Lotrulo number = 1.03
